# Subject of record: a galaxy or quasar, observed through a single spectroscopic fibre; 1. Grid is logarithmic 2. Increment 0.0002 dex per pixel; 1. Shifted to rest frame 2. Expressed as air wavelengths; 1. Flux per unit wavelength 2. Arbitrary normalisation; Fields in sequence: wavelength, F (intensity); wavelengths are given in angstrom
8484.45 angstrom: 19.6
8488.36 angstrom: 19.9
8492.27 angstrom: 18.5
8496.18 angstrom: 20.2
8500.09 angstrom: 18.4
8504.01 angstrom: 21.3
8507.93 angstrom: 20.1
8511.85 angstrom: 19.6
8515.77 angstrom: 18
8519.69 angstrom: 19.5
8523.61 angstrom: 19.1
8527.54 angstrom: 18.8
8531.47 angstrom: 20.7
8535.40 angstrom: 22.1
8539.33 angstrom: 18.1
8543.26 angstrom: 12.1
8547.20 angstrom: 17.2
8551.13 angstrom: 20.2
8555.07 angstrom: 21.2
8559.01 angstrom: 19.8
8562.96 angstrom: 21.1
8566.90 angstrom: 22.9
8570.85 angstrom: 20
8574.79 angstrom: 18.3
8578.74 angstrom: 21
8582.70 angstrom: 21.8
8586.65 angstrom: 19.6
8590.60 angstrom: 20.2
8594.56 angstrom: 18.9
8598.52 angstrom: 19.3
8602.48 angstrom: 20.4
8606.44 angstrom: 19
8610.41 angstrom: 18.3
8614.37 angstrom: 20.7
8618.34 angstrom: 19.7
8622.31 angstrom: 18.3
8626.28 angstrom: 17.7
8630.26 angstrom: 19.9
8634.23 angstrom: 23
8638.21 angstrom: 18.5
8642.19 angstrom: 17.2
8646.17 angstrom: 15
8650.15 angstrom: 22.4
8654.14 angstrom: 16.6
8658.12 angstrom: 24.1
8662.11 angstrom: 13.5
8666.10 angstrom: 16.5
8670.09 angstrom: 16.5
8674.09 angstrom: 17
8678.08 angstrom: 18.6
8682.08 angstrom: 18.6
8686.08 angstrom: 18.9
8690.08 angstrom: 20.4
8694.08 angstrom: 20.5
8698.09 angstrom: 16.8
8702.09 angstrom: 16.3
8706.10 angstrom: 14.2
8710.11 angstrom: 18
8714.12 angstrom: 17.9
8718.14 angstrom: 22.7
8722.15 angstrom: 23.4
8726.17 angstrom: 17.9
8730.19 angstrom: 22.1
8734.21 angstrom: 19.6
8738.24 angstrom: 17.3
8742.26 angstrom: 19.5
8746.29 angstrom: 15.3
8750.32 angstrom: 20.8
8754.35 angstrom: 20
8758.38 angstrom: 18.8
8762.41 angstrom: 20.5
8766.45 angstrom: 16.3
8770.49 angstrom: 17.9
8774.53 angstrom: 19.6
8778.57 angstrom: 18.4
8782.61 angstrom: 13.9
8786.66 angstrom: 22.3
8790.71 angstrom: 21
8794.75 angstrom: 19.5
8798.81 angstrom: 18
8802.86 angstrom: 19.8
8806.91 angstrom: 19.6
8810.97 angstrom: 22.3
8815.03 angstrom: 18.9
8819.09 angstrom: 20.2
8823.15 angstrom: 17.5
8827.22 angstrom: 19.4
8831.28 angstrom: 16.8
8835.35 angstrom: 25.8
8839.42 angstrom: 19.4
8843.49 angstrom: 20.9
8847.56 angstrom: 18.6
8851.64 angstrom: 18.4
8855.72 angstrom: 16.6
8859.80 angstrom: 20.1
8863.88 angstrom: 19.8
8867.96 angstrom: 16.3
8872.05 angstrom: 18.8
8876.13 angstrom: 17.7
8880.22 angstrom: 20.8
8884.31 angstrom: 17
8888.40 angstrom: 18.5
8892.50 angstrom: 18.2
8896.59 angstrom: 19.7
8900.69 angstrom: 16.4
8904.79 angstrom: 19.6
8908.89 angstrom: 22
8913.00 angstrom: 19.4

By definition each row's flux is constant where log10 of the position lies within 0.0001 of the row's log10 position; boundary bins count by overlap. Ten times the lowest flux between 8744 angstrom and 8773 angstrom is 153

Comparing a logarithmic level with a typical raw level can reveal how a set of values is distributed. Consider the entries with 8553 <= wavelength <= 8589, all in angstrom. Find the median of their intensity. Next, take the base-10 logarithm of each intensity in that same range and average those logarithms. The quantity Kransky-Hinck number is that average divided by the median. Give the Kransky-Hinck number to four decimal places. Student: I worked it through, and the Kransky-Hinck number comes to 0.0626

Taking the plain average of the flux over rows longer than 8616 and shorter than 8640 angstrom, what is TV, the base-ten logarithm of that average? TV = 1.29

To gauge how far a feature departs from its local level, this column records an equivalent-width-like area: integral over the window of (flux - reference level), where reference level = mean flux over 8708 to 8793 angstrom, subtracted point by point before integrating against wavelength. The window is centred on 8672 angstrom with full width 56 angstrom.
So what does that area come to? -53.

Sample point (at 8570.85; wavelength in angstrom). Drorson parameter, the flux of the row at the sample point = 20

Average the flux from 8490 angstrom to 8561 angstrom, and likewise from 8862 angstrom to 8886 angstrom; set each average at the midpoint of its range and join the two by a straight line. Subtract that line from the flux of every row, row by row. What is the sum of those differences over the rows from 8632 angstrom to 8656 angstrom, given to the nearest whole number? -1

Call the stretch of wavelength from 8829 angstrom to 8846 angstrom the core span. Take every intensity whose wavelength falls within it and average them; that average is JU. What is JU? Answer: 20.7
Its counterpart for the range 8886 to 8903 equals 18.2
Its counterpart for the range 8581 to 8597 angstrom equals 20.1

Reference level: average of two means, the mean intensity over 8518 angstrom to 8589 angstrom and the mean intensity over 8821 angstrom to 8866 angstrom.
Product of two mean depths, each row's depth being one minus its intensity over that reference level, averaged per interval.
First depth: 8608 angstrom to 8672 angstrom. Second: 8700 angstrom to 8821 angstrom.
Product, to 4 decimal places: 0.0011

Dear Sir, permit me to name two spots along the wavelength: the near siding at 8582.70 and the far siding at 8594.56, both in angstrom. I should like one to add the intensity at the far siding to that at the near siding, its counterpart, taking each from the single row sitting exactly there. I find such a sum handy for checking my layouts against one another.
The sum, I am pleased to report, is 40.7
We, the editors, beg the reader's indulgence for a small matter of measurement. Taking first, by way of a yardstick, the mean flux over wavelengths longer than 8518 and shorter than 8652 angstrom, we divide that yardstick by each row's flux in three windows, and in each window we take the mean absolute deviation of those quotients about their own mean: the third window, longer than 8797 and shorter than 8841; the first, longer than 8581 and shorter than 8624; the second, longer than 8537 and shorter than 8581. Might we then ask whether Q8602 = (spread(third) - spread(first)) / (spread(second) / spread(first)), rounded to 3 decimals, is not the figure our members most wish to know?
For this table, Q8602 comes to 0.011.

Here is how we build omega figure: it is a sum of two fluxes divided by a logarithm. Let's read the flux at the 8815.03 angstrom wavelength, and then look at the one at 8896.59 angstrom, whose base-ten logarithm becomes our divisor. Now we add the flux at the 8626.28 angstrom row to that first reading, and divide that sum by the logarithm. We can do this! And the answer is 28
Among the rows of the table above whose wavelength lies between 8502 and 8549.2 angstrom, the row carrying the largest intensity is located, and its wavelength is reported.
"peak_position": 8535.40 angstrom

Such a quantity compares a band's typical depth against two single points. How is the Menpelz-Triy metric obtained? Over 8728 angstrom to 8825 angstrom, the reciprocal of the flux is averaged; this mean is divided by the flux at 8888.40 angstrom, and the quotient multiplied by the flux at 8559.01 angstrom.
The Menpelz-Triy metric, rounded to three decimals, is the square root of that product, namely 0.238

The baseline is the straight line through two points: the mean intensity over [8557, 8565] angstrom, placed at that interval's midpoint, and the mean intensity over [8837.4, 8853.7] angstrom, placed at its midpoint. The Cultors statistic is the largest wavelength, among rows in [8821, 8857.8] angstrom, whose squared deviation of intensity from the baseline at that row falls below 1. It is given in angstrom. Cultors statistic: 8851.64 angstrom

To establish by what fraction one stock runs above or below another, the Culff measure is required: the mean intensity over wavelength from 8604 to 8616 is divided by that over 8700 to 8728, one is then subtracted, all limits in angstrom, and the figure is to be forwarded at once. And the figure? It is 0.038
